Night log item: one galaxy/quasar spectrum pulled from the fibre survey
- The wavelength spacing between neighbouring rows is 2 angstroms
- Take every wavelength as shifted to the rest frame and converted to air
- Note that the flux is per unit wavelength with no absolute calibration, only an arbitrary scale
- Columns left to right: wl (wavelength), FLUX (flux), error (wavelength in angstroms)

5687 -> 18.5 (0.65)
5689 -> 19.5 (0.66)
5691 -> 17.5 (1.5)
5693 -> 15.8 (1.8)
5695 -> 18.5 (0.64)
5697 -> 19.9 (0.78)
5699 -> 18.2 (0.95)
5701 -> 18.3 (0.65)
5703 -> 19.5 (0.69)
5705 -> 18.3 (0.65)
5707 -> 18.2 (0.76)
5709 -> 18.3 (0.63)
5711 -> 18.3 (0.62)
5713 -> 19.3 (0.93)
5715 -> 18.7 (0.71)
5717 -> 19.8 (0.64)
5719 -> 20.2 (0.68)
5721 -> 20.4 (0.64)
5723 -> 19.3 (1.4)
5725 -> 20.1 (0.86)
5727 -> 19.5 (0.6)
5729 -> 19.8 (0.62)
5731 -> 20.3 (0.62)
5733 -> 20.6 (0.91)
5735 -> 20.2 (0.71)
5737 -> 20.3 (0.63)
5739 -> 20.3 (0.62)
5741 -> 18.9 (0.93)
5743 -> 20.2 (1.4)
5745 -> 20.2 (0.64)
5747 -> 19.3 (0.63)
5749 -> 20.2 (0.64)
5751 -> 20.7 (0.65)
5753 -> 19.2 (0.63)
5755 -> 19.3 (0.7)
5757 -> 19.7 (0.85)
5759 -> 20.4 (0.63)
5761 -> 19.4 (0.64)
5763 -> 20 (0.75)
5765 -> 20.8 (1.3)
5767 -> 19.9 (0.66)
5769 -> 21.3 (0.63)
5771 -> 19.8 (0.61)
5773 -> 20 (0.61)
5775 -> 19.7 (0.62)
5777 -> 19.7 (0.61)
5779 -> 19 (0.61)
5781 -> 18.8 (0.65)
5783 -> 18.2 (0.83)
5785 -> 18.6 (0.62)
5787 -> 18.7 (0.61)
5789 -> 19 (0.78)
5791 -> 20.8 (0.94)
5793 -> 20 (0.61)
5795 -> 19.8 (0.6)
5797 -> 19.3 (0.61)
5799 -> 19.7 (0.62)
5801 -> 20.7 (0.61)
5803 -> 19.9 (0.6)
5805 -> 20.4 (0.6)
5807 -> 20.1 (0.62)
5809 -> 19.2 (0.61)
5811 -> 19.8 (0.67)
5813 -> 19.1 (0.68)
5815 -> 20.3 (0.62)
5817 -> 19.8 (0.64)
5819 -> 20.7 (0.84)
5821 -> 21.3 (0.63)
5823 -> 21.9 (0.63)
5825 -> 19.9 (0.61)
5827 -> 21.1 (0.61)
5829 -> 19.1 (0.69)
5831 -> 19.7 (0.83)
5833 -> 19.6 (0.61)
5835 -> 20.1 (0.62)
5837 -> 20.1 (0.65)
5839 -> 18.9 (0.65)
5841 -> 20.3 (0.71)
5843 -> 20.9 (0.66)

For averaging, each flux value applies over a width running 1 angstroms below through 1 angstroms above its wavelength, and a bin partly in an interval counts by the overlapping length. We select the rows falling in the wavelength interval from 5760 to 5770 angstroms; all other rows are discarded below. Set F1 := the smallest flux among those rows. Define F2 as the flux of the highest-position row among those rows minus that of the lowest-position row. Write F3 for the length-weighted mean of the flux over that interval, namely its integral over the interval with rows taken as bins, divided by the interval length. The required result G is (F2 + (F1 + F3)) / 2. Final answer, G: 20.8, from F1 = 19.4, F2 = 1.9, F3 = 20.3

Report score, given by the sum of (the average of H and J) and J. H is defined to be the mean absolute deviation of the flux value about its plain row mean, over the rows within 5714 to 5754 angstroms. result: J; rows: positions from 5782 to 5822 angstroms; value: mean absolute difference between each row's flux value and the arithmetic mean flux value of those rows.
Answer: 1.2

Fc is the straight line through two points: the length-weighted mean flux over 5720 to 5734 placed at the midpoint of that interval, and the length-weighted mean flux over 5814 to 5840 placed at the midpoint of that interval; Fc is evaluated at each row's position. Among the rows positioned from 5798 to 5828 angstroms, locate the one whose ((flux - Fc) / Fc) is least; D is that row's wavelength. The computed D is 5813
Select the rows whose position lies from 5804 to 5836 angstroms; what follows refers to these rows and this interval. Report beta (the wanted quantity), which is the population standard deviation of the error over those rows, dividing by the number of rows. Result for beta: 0.07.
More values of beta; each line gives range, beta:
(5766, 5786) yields 0.06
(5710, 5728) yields 0.24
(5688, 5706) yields 0.40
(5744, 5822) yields 0.13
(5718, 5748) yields 0.26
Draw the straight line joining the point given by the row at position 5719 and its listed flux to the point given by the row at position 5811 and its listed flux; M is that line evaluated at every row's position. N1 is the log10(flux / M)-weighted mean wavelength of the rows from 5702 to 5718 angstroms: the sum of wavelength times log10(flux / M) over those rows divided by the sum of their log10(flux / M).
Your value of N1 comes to 5709.3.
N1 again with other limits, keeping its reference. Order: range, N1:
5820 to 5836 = 5823.5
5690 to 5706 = 5696.5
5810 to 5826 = 5822.2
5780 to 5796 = 5783.6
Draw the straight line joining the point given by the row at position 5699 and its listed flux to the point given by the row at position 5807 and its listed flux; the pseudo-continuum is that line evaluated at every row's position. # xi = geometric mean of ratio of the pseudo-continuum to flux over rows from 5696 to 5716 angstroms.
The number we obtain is 0.98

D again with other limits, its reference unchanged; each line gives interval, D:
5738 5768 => 5741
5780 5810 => 5783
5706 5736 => 5707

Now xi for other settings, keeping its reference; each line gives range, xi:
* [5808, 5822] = 1.01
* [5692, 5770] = 0.96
